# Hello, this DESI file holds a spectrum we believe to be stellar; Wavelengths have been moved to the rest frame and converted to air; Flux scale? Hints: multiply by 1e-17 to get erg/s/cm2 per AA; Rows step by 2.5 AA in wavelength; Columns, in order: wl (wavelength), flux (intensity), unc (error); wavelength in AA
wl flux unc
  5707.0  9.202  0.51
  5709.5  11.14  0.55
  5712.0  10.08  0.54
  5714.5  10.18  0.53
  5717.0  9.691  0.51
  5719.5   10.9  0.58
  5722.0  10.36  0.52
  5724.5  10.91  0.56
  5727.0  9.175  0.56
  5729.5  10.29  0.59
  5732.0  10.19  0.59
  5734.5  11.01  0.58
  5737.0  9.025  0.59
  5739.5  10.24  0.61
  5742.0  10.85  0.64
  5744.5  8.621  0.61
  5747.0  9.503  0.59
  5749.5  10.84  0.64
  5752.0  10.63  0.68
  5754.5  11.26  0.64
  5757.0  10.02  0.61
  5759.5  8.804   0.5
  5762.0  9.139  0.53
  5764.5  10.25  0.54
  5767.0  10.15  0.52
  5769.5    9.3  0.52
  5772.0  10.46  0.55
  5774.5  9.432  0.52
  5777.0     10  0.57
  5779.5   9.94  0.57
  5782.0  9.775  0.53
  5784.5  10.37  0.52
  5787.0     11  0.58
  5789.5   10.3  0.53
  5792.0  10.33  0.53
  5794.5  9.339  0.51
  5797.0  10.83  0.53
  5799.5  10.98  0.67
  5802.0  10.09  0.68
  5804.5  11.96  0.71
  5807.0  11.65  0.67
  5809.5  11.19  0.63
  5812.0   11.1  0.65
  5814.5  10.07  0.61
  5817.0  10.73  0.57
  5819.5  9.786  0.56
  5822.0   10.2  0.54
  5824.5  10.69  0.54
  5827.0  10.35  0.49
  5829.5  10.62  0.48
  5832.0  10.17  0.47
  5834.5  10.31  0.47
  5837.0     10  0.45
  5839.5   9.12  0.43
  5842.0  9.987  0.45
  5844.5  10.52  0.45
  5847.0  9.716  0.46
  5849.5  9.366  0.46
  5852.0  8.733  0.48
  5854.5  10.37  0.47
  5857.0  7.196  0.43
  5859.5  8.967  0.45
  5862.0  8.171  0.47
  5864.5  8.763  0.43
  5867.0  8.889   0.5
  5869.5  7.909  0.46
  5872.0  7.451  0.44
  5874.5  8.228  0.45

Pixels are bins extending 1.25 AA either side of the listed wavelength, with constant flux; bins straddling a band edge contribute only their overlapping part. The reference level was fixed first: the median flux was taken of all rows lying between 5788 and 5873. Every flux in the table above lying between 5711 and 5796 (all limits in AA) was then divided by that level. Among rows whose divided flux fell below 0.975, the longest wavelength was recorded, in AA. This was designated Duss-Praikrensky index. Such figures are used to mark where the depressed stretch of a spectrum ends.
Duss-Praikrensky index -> 5794.5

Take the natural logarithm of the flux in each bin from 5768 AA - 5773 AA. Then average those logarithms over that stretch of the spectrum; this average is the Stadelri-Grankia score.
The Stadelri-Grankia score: 2.29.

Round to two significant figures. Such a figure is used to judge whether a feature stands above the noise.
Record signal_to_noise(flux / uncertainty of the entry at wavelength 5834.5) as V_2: 22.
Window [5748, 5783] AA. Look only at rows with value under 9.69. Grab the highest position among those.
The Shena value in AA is 5774.5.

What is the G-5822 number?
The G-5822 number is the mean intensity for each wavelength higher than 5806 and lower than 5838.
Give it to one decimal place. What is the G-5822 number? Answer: 10.5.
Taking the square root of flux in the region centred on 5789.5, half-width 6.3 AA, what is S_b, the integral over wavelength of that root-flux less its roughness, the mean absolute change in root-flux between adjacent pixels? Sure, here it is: 40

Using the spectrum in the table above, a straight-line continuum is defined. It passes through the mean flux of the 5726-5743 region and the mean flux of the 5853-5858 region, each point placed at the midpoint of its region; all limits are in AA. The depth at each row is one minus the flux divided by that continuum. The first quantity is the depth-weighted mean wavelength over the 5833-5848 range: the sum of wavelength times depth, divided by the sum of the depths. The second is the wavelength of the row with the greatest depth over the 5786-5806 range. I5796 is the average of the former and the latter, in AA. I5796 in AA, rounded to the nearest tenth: 5817.7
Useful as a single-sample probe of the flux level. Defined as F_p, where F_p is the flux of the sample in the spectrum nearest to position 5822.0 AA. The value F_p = 10.2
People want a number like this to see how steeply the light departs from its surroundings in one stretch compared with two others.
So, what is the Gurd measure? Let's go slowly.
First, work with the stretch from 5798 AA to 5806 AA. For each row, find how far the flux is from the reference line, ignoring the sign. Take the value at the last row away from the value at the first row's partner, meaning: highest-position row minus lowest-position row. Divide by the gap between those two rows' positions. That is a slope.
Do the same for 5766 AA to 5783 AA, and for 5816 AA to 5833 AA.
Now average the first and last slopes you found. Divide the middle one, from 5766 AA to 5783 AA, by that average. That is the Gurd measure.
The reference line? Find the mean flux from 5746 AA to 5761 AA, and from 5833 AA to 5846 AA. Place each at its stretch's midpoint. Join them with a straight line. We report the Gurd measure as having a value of 0.27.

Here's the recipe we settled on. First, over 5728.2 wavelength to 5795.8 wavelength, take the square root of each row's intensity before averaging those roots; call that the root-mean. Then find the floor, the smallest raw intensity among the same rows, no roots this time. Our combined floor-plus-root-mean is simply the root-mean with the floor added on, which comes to 11.8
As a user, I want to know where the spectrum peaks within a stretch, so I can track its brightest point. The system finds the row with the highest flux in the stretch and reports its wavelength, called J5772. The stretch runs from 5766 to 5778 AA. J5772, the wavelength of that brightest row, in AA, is 5772.0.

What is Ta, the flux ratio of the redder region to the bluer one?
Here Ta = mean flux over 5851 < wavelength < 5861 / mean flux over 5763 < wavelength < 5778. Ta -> 0.89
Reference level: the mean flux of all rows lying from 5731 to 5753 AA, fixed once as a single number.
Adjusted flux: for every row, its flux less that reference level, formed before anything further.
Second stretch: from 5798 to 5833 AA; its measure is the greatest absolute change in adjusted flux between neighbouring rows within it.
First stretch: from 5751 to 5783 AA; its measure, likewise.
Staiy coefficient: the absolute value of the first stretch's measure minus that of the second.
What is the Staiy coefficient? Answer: 0.63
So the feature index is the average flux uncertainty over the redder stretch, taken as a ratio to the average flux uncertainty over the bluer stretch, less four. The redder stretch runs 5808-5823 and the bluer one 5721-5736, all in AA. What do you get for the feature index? -2.95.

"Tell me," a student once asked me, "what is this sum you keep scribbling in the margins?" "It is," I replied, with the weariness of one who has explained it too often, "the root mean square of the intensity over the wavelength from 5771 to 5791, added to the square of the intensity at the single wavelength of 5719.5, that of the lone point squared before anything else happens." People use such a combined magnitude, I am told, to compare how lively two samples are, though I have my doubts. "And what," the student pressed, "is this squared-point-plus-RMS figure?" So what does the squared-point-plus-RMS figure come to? 129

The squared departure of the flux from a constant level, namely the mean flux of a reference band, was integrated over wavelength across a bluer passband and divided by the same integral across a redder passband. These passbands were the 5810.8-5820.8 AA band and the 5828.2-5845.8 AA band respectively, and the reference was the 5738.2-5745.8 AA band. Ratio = 1.2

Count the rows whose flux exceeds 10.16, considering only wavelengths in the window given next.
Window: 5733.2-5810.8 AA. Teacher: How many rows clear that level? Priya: 17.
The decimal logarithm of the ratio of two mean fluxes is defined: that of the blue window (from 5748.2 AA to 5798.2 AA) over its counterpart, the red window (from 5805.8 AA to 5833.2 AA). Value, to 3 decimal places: -0.020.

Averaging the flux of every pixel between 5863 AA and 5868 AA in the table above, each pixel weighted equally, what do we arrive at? 8.8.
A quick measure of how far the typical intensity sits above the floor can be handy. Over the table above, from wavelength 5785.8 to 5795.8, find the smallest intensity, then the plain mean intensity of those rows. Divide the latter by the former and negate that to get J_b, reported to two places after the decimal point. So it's -1.10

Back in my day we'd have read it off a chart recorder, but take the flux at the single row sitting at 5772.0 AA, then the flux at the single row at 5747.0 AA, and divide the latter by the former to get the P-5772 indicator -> 0.91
